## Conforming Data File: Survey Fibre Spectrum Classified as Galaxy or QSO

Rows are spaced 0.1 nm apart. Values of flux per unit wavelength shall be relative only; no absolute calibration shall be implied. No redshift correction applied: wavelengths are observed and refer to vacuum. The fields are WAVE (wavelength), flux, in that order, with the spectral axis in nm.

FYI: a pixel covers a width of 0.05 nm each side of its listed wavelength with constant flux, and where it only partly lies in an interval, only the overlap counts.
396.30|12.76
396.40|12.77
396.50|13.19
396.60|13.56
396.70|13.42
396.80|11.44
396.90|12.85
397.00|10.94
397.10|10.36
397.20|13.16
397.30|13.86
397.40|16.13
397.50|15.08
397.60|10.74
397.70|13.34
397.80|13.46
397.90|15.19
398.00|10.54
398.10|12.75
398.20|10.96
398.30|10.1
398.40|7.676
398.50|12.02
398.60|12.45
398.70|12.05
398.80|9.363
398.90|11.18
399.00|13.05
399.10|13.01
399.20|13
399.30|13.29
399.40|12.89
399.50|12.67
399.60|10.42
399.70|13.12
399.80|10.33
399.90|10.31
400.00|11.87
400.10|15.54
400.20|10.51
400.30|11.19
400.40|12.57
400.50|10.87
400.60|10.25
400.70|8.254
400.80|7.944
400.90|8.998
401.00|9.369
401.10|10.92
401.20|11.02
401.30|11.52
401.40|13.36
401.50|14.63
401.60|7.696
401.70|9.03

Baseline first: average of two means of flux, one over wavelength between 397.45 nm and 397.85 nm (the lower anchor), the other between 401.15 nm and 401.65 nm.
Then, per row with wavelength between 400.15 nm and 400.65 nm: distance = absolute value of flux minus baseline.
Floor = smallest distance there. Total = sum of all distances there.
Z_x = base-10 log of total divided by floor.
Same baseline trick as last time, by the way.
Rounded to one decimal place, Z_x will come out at 1.6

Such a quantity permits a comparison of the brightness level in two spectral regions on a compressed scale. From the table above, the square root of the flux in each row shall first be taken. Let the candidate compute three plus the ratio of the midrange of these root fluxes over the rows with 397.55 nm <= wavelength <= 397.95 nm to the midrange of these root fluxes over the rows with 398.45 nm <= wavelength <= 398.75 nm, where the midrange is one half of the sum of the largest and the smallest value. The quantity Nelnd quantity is 4.03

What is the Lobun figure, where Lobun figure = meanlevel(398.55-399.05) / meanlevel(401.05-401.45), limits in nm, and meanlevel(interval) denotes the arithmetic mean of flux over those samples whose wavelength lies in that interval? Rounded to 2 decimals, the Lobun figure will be 0.99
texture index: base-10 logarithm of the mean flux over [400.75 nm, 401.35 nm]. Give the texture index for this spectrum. 1.00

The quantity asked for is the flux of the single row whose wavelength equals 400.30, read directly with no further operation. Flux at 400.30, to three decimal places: 11.190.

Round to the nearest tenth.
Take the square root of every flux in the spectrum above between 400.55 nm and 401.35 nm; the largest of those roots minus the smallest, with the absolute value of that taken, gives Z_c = 0.6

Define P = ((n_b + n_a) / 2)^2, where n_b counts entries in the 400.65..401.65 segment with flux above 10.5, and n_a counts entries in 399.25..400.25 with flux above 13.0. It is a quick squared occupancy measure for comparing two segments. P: 16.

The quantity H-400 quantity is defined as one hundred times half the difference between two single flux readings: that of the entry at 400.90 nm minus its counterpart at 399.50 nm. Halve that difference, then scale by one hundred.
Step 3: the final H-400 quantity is -184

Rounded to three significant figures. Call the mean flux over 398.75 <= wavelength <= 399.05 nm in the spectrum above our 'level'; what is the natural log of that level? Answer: 2.42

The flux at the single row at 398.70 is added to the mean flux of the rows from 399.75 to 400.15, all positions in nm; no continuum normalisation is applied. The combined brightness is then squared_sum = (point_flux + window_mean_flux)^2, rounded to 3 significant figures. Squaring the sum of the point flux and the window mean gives 579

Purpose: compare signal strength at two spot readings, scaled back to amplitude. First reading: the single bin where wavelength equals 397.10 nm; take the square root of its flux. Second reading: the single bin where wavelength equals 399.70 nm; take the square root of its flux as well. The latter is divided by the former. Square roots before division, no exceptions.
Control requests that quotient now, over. 1.13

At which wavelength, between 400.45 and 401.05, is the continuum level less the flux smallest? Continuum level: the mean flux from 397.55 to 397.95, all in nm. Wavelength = 400.50 nm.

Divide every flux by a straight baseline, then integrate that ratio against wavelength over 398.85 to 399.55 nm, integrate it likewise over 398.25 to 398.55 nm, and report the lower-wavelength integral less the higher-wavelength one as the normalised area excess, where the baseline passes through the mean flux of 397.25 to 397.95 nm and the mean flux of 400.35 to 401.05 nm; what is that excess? -0.5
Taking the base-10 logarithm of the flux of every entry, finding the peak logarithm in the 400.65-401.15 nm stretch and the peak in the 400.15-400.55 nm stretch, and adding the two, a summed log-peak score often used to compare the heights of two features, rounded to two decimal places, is 2.14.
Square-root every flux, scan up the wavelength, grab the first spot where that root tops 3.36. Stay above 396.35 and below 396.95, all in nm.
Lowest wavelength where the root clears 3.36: 396.40 nm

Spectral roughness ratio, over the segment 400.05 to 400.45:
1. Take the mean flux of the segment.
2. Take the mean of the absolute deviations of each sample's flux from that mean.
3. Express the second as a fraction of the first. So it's 0.129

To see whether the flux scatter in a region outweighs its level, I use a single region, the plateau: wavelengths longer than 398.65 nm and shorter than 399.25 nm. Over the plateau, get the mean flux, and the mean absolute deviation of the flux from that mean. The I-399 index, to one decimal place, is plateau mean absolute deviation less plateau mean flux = -10.8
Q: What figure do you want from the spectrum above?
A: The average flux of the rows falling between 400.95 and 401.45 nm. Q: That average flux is 11.2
